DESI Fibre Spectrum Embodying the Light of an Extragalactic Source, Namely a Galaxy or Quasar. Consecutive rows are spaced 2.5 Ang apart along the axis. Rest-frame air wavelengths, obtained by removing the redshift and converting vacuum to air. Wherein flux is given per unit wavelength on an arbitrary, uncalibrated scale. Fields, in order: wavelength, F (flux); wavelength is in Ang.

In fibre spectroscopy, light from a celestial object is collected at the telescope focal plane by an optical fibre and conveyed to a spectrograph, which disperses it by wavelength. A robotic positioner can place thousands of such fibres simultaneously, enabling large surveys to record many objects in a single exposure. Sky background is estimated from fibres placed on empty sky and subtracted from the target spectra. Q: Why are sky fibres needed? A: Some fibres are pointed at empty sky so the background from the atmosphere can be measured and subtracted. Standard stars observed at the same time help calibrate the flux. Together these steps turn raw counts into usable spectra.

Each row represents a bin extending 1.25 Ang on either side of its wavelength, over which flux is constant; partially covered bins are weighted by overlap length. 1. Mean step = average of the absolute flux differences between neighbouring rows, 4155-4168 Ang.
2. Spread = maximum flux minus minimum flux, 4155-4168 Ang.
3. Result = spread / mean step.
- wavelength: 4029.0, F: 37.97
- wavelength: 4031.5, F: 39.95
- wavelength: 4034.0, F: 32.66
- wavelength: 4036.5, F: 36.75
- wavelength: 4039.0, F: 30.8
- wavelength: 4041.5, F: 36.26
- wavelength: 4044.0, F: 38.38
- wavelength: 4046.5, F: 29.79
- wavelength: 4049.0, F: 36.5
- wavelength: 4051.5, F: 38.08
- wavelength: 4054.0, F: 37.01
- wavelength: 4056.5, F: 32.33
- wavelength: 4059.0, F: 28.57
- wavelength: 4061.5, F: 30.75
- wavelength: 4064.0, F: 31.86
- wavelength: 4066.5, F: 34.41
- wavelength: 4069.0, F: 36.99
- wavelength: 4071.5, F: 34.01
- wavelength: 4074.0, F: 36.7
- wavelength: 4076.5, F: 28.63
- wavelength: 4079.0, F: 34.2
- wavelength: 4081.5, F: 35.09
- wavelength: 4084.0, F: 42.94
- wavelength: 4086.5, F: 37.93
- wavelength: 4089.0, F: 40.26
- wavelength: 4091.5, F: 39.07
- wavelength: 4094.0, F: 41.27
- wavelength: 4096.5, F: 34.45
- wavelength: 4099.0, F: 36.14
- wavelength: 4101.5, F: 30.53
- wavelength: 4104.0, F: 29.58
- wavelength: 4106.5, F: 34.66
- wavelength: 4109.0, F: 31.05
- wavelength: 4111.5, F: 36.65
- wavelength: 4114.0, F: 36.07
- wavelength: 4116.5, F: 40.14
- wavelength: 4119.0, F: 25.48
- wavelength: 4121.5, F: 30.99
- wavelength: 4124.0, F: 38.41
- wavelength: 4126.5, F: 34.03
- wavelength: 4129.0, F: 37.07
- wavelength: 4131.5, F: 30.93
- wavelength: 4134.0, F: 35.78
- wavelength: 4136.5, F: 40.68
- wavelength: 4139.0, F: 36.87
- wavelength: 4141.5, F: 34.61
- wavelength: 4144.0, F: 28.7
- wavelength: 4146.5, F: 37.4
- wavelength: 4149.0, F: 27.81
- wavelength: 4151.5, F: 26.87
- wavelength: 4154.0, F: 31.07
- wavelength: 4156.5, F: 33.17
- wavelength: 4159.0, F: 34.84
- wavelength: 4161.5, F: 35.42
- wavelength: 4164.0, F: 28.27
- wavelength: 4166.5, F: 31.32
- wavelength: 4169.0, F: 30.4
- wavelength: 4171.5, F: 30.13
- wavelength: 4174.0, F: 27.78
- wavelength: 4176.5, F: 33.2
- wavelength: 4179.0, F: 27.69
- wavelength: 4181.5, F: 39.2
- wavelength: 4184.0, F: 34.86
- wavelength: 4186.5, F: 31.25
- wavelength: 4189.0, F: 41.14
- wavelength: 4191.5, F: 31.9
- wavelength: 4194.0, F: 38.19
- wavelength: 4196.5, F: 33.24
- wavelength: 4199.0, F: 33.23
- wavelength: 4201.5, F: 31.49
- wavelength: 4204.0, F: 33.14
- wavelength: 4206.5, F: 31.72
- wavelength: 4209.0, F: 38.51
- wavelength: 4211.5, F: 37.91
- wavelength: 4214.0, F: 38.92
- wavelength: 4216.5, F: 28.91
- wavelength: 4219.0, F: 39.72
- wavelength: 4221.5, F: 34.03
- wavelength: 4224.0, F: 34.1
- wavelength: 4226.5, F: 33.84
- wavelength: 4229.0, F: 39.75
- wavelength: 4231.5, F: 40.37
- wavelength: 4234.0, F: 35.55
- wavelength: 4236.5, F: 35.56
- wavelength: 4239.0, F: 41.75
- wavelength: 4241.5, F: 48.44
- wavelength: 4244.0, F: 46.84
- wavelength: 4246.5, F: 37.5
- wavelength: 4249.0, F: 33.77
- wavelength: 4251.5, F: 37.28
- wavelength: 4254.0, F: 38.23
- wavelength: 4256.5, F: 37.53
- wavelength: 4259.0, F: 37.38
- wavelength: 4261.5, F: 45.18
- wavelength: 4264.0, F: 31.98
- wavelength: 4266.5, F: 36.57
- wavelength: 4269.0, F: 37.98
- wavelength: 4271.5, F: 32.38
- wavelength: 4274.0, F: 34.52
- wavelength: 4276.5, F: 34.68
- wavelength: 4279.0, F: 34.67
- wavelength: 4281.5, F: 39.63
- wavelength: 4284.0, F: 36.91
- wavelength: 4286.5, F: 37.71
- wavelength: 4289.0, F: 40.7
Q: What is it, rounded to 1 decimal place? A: 2.3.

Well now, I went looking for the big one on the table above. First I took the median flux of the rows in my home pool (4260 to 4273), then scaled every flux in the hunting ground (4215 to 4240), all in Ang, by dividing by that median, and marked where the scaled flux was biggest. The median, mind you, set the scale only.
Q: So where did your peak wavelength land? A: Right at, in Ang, 4239.0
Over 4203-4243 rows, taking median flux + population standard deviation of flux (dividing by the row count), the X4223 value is 41.3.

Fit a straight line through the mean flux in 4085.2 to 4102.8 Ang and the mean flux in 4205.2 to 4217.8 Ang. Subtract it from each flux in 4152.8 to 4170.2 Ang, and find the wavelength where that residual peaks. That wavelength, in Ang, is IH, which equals 4161.5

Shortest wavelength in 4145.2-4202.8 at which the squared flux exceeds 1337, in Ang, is 4146.5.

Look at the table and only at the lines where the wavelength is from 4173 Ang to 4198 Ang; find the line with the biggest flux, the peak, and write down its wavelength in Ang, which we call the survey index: 4189.0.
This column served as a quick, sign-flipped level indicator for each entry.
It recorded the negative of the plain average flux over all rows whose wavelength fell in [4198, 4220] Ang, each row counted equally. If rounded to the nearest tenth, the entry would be -34.8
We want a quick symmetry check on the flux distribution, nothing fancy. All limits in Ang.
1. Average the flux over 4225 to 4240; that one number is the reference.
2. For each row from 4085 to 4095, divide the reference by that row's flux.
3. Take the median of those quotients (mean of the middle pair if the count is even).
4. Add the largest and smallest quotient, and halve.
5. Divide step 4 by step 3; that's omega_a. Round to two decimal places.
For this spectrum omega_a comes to 1.00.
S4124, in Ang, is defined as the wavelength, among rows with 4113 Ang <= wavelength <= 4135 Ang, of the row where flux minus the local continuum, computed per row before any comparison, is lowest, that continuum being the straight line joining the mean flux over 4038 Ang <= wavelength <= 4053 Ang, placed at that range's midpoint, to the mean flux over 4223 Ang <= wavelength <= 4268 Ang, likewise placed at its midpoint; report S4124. 4119.0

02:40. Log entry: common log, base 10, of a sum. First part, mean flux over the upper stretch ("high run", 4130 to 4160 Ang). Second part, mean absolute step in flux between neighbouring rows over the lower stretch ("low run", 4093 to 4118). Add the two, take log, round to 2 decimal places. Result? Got 1.57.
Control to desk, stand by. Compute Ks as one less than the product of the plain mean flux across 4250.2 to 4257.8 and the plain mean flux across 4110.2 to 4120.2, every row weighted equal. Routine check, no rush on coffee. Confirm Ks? 1302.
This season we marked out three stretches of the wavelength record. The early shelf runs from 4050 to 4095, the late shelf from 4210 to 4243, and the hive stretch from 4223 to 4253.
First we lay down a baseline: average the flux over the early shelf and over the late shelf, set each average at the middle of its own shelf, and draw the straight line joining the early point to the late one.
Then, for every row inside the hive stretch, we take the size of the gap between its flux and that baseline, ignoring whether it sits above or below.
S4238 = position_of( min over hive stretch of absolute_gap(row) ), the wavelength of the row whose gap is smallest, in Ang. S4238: 4246.5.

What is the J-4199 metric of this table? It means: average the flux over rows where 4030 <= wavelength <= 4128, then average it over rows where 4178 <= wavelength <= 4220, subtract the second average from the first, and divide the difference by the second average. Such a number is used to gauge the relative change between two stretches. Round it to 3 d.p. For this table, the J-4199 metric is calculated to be 0.003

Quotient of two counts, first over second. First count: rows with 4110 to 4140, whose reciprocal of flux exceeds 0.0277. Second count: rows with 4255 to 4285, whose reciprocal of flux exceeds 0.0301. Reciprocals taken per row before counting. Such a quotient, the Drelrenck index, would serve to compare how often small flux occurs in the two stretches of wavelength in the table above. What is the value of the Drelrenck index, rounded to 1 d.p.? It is 3.0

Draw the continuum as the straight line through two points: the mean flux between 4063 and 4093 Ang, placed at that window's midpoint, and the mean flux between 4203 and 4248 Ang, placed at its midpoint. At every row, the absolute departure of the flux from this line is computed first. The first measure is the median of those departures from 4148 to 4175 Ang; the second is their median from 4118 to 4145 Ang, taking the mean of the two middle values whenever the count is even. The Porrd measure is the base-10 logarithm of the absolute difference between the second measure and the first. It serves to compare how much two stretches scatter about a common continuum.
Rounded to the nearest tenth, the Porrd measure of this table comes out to 0.6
